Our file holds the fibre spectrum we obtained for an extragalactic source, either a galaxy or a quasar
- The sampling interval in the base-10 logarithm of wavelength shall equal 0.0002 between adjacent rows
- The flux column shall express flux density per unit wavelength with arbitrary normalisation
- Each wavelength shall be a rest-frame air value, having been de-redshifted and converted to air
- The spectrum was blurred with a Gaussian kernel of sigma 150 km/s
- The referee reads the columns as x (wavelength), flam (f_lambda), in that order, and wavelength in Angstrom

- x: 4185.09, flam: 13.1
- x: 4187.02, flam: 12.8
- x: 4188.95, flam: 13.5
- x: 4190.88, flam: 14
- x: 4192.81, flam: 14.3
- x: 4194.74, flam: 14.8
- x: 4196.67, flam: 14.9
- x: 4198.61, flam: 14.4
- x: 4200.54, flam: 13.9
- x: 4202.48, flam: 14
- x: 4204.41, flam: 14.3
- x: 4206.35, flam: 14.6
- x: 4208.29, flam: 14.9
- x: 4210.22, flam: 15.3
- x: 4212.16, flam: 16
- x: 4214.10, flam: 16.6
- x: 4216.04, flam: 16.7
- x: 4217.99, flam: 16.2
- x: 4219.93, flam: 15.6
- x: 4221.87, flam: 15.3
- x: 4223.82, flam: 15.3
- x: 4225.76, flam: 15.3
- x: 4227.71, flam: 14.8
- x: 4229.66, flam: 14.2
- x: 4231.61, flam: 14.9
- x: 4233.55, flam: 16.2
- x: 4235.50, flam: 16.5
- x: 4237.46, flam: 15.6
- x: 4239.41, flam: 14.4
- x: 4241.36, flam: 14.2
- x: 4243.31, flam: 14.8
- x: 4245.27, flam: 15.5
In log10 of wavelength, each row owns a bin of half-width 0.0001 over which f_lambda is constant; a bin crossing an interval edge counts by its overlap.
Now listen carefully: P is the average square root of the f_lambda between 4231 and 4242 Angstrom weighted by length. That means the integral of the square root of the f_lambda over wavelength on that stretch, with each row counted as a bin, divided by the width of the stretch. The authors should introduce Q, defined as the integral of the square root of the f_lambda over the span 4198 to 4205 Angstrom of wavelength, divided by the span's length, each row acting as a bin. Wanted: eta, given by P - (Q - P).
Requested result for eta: 4.07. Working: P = 3.92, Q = 3.76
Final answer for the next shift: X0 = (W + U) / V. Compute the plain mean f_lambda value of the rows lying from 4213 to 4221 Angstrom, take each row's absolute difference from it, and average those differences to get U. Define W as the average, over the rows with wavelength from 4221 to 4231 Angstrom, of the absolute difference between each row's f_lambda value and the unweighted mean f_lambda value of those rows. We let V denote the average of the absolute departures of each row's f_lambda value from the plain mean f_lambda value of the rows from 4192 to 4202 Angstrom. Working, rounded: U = 0.375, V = 0.31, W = 0.38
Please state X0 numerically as 2.4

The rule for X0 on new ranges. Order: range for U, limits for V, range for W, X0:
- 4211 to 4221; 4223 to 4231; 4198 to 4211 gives 1.8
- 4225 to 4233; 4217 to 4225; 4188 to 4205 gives 2.1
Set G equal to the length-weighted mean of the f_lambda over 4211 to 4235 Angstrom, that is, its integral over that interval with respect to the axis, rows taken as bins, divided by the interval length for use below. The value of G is 15.6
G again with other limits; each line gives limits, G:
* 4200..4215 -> 15.0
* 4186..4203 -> 14.1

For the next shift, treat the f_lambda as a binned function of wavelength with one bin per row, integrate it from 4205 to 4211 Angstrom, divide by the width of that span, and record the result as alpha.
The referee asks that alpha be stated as 14.9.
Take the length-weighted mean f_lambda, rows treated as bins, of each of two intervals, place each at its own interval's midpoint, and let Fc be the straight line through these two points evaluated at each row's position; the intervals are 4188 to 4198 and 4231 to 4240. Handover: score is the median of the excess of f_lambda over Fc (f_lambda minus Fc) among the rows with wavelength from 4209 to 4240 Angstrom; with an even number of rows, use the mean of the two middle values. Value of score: 0.3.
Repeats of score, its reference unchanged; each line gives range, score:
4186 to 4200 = -0.1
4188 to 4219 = 0.1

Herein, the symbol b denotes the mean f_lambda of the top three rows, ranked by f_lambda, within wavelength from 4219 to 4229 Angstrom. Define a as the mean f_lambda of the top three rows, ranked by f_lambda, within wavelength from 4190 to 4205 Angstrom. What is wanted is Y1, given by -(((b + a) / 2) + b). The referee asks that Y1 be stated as -30.45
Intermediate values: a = 14.7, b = 15.4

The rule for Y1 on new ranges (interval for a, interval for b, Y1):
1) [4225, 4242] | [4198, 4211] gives -30.45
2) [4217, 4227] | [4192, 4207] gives -30.00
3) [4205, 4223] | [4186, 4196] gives -29.80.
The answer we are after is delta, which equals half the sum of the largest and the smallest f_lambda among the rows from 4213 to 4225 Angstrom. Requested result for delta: 16.0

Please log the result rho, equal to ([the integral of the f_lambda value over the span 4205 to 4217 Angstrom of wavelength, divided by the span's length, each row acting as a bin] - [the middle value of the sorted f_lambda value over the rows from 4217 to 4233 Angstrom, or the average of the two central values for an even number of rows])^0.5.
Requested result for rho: 0.59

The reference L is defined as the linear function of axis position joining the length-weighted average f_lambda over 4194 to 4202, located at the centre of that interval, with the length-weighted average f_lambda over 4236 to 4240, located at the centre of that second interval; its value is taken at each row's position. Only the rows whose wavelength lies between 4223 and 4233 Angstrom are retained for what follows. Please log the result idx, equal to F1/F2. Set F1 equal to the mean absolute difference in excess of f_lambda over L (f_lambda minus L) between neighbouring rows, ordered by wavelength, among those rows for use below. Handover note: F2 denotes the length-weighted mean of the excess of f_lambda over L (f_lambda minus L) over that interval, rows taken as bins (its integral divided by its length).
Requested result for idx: -7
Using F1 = 0.47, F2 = -0.1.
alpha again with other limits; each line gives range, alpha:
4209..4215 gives 15.9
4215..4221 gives 16.2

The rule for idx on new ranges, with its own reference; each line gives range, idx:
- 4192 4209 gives -6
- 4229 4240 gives 4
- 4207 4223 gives 0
